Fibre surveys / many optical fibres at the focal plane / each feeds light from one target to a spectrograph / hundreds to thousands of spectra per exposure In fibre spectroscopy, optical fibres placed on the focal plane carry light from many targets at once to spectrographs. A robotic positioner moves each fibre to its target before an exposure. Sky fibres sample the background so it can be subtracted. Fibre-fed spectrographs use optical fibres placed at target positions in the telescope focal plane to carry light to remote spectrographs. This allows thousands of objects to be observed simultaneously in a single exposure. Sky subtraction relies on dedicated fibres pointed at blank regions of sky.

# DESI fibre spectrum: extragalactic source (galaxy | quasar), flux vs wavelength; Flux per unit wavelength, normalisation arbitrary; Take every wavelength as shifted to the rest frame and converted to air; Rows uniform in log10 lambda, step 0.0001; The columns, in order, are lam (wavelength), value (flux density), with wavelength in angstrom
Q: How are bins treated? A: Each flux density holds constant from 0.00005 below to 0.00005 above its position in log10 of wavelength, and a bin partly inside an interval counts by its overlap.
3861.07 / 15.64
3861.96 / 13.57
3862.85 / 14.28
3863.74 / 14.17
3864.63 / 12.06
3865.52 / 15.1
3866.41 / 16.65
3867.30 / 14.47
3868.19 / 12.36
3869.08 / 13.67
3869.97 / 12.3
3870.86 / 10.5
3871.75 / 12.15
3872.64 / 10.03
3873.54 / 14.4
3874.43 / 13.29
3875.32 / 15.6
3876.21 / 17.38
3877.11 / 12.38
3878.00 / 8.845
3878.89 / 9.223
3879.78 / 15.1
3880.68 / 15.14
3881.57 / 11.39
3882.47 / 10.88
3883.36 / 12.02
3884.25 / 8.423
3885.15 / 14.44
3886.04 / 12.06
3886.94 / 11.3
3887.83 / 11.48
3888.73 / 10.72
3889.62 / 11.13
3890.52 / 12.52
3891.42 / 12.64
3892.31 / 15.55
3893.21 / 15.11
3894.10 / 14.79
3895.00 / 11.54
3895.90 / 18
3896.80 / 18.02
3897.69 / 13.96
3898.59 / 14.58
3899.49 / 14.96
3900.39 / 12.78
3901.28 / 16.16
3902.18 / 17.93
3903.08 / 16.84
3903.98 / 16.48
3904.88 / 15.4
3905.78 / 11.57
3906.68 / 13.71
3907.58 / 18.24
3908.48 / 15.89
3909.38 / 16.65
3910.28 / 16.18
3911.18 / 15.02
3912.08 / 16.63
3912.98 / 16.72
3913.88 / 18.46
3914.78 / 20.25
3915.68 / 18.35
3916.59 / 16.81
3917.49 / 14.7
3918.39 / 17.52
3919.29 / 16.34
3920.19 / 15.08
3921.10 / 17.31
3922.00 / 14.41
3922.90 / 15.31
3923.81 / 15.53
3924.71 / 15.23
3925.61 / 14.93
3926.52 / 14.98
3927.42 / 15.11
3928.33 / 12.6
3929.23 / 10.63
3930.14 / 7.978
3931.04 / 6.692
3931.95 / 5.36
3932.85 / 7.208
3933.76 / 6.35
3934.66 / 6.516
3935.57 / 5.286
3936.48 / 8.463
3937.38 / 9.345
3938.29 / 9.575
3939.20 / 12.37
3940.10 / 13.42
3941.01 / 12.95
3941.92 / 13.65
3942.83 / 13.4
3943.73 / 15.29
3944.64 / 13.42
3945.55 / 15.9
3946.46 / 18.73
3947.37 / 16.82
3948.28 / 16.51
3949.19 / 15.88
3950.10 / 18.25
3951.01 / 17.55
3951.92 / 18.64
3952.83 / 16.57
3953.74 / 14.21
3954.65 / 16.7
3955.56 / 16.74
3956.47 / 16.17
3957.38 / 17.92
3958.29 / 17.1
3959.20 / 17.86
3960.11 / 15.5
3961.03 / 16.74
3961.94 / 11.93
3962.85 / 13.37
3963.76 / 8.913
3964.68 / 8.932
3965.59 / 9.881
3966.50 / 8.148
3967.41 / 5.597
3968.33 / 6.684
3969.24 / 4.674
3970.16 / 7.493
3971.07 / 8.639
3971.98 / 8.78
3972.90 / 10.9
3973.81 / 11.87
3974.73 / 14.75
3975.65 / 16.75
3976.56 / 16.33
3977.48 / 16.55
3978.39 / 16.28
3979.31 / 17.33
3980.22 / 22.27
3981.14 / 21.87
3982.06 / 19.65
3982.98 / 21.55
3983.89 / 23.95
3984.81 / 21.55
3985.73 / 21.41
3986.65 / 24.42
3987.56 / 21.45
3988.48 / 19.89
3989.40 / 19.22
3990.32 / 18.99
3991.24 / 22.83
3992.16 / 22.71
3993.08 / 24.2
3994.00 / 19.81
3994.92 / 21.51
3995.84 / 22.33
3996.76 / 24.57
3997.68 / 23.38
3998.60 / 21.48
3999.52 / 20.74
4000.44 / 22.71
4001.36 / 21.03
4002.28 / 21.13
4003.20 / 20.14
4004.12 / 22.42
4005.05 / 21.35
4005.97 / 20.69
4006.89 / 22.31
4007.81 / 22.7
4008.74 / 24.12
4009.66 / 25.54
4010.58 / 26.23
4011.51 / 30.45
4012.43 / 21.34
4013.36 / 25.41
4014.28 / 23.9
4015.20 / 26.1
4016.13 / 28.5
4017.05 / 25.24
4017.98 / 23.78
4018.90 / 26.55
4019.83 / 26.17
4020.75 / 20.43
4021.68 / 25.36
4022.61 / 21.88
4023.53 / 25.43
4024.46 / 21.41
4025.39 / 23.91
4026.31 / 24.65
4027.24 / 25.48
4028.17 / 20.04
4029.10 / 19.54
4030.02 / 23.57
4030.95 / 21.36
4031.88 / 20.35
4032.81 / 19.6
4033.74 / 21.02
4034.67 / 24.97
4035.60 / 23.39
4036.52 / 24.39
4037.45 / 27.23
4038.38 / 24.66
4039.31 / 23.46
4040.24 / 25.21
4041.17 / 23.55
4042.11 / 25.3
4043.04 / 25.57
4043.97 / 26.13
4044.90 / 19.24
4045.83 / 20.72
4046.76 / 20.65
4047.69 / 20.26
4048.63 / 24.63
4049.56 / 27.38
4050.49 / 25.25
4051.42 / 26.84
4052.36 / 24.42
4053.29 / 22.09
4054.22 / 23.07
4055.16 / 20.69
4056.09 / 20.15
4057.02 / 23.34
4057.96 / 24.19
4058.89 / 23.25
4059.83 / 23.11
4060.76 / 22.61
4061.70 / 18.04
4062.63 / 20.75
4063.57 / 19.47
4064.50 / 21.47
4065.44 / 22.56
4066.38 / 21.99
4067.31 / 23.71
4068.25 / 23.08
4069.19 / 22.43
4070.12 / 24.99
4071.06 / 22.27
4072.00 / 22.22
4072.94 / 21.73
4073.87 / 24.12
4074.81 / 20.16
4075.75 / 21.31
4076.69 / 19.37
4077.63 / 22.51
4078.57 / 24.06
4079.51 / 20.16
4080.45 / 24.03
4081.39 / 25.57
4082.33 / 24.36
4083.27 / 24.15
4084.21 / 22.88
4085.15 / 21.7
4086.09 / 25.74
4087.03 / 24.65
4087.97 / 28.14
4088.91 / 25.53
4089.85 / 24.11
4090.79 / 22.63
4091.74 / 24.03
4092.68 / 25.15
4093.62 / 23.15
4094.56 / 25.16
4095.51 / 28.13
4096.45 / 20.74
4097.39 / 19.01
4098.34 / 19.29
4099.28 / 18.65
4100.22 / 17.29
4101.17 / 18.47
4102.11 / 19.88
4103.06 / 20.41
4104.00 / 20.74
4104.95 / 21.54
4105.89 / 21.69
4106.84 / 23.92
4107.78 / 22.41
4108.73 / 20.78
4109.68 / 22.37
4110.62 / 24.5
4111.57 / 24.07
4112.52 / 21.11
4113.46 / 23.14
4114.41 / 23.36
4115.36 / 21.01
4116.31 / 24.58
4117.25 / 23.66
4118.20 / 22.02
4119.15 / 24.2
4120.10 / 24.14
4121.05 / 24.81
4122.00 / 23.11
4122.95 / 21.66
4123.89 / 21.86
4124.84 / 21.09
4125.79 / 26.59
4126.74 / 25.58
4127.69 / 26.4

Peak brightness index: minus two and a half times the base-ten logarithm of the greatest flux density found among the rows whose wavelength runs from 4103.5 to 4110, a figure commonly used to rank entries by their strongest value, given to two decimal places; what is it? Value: -3.45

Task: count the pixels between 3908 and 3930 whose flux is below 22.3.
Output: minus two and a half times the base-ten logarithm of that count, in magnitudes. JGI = -3.5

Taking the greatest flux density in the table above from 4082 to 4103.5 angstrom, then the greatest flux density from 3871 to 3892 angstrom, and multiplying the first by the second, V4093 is 489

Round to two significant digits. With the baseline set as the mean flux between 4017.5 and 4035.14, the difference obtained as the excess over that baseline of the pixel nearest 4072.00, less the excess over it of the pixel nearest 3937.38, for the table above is 13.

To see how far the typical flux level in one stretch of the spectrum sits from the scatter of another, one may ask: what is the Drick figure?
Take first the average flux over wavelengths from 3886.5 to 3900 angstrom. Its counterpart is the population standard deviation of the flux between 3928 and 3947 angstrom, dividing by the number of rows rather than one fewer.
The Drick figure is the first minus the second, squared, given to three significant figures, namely 100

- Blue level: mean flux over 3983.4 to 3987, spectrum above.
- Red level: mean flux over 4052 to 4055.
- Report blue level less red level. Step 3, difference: 0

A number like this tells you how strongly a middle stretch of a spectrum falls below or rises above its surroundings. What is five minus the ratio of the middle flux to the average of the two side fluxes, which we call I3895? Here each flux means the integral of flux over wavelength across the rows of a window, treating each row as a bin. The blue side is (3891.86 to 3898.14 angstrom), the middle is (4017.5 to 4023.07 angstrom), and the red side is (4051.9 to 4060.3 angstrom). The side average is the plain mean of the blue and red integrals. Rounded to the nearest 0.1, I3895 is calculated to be 4.1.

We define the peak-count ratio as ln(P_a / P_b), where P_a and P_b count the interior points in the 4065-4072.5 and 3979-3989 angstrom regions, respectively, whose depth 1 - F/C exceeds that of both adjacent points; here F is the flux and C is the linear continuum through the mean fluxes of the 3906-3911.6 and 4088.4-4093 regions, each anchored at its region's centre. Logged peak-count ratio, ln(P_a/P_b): 0.0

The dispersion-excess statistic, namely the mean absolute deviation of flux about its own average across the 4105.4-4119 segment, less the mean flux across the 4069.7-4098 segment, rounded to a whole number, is -22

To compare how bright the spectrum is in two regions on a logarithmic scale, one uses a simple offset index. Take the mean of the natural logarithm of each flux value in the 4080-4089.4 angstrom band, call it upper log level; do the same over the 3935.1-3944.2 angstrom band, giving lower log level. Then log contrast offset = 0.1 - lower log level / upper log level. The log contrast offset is -0.65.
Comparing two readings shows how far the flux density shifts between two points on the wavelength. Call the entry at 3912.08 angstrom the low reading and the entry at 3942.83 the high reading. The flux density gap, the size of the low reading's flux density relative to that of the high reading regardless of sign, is 3.2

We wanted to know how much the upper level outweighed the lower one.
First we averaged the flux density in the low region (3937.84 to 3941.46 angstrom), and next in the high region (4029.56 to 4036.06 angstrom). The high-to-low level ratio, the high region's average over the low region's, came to 1.8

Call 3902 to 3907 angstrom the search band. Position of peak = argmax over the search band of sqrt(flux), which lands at 3902.18 angstrom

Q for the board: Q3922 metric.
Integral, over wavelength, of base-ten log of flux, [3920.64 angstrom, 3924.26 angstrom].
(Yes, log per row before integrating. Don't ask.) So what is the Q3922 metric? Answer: 4.3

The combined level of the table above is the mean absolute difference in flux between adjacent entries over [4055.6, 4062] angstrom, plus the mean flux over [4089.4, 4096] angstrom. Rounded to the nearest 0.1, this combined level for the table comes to 26.3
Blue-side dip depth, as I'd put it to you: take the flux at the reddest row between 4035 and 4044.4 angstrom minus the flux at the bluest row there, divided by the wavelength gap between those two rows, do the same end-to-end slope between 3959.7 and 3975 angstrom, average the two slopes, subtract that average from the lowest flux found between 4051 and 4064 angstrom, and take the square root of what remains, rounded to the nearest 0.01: 4.23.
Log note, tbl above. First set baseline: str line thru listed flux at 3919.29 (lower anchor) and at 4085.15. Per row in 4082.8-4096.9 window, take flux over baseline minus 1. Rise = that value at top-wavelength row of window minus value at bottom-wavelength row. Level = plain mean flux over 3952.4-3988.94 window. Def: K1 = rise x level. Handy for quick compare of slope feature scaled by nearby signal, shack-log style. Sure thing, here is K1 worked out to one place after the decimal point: -2.7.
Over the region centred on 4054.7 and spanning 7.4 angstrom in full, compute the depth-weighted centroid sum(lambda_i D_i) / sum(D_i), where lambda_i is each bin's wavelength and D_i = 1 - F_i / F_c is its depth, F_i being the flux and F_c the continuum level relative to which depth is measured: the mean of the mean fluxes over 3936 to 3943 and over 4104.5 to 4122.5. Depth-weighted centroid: 4054.4 angstrom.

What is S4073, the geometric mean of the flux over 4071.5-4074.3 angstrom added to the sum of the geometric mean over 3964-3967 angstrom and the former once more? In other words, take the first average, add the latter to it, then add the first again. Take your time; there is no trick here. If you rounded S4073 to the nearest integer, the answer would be 54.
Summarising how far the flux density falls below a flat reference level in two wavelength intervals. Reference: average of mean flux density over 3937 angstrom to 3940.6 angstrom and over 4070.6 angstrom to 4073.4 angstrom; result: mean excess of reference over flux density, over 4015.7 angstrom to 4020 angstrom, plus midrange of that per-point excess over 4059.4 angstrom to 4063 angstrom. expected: -13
